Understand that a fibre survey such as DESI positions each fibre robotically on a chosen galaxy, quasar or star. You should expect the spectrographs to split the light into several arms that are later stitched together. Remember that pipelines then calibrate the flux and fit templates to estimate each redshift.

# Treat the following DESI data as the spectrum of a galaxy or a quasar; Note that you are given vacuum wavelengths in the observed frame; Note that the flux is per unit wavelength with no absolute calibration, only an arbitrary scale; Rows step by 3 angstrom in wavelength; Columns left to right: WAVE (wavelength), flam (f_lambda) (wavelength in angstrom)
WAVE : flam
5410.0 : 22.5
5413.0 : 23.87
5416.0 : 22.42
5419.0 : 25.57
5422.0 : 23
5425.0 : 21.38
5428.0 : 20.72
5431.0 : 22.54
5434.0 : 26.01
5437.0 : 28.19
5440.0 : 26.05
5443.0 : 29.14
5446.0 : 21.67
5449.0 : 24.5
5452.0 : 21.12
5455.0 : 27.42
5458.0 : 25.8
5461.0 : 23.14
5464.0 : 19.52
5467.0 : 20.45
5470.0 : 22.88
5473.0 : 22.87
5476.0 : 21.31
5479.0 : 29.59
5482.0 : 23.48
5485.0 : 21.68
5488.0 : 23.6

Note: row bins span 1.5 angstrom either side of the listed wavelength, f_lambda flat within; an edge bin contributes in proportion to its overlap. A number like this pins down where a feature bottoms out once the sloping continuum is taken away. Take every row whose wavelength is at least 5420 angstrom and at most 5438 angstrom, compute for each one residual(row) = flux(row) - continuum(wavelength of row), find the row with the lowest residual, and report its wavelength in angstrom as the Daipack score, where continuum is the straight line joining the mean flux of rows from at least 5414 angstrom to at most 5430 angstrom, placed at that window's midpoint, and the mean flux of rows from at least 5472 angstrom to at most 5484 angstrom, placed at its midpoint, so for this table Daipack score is 5428.0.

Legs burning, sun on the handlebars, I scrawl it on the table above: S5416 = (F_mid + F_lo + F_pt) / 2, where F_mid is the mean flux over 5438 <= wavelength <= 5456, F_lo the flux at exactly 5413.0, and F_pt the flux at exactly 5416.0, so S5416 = 35.6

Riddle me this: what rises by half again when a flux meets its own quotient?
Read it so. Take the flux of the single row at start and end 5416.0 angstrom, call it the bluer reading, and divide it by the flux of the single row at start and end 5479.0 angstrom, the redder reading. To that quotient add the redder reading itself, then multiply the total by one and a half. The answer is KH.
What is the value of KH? 45.5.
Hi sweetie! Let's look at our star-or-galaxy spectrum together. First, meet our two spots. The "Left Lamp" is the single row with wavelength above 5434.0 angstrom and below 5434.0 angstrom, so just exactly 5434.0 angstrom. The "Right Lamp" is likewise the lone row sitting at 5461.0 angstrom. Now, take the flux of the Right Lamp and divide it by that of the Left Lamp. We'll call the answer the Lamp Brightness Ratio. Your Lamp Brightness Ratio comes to 0.89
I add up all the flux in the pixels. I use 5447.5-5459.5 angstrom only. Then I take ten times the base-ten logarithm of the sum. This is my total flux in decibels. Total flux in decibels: 19.9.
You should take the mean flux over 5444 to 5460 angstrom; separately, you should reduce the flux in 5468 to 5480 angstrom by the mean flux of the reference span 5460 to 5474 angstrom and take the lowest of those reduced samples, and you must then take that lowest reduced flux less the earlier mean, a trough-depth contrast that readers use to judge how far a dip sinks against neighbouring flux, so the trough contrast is -24.6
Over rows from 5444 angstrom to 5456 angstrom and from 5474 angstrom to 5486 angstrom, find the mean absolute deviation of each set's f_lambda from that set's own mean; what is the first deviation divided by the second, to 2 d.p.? 0.82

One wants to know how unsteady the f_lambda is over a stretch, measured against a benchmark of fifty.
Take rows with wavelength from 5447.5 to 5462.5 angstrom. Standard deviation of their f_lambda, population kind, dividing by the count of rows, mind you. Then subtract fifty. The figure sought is -47.8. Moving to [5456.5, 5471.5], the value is -47.8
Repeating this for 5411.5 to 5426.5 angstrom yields -48.6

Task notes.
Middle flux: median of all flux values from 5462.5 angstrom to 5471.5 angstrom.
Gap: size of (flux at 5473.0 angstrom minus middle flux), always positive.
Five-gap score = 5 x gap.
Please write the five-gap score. 12.1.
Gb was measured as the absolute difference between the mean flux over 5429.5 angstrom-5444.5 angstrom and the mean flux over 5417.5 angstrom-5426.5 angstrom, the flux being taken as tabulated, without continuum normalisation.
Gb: 3.1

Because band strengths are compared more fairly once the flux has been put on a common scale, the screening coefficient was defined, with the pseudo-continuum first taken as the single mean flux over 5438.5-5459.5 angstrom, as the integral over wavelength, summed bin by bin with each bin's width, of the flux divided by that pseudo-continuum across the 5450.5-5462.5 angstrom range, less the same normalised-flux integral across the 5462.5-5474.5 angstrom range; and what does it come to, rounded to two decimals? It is 1.41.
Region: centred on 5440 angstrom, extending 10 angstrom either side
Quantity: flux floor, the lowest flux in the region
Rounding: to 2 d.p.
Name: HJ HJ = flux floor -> 21.67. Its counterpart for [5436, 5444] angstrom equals 26.05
